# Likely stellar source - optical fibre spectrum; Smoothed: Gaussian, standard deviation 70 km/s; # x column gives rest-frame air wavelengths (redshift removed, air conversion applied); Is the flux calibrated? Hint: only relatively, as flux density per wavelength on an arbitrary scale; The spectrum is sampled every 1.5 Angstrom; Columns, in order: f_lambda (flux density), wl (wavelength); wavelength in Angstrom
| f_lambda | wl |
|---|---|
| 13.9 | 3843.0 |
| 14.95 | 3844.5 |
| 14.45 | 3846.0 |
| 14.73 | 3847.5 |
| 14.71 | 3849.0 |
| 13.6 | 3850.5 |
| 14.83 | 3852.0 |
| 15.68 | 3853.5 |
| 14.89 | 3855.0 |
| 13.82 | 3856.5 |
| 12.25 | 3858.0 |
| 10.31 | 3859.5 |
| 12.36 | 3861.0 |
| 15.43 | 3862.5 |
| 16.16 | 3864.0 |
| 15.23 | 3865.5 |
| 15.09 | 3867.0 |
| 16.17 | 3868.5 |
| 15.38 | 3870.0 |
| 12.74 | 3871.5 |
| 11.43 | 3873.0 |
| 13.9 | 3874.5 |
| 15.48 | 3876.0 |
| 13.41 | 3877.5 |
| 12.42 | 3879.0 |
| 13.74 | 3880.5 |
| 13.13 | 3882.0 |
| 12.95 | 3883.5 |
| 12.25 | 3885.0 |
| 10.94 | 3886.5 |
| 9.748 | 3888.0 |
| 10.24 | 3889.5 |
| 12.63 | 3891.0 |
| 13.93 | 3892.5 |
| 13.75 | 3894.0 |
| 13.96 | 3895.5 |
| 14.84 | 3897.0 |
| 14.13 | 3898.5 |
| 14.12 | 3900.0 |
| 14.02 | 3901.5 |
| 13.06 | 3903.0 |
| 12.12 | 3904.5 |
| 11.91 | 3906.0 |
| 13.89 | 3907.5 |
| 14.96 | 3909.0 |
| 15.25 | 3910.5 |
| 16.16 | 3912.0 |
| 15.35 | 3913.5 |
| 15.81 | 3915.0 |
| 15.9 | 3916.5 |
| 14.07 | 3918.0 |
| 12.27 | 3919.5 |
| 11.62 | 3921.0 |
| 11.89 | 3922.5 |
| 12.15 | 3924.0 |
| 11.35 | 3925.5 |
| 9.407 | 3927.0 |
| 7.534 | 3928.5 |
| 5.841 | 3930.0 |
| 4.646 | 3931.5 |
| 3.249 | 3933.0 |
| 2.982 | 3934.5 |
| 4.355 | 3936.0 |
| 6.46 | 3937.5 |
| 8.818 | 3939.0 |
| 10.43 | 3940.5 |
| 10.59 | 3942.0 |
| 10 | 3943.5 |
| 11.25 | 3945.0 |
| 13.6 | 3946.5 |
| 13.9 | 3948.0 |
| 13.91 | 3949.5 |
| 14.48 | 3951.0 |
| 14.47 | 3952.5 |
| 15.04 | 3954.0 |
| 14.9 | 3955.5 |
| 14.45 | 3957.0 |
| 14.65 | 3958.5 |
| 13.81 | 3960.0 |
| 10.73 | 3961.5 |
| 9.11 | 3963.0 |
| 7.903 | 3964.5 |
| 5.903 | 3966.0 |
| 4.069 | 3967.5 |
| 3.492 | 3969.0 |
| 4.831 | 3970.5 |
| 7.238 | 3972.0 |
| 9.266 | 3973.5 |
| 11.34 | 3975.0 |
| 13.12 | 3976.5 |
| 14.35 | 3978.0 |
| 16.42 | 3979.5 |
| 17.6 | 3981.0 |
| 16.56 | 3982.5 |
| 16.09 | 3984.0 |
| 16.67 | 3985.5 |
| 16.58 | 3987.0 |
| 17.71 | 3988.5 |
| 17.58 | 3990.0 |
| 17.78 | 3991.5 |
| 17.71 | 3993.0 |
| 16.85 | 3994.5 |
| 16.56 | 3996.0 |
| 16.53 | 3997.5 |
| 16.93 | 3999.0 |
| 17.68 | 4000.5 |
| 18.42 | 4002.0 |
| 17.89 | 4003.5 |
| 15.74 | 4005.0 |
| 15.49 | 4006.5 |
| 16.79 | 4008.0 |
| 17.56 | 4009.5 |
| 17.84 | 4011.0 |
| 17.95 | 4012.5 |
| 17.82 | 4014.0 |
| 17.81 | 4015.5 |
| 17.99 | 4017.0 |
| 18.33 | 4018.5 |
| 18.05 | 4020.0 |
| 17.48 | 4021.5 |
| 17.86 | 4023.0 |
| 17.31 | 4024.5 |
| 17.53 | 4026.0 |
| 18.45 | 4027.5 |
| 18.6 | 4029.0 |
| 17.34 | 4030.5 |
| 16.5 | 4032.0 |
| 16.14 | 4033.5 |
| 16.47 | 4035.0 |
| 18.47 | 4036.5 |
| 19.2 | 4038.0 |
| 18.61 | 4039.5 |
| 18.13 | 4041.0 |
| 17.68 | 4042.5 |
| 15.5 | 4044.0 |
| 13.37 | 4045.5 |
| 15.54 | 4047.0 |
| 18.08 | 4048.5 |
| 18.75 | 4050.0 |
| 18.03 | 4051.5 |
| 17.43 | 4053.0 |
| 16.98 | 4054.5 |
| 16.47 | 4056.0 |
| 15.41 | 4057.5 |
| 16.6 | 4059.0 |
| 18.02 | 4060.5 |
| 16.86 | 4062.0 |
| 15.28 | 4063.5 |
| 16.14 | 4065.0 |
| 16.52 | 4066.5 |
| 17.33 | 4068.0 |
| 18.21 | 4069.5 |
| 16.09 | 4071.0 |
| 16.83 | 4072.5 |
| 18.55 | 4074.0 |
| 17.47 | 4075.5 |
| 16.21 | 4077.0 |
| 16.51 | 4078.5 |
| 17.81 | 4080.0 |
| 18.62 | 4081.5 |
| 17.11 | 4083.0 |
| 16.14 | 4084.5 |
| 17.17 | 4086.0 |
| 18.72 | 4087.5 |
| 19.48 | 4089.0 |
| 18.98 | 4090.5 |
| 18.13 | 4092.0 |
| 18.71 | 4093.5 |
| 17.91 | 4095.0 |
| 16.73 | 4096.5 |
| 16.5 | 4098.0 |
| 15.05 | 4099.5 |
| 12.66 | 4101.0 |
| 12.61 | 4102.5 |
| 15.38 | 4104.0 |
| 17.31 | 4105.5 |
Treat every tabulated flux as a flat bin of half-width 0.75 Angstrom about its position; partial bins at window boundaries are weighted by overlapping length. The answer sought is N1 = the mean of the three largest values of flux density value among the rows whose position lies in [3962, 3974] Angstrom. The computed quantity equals 9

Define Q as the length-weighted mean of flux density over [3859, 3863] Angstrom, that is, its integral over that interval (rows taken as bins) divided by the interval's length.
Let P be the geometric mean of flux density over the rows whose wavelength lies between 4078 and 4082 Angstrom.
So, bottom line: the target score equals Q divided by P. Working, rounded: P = 17.6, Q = 13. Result 0.72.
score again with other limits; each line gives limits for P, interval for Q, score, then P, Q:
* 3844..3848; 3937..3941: 0.58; 14.7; 9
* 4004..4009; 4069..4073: 1.06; 16.0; 17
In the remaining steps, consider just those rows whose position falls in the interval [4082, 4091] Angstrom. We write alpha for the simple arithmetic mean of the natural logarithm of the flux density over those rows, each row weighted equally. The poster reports 2.88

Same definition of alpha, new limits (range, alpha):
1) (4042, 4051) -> 2.80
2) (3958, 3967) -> 2.29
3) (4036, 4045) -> 2.88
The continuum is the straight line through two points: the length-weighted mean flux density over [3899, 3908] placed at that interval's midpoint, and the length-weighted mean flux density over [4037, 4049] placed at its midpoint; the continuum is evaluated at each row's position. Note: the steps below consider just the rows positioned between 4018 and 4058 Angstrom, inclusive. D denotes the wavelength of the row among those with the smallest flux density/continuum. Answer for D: 4045.5 Angstrom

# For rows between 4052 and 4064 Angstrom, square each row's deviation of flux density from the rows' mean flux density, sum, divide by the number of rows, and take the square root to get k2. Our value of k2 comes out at 0.87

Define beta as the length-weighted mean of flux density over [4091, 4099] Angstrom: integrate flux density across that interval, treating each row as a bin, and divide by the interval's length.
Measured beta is 18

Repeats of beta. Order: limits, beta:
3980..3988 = 17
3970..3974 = 7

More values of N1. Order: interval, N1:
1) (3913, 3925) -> 16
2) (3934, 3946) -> 11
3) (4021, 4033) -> 18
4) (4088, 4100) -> 19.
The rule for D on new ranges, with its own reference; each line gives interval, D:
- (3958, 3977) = 3969.0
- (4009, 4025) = 4024.5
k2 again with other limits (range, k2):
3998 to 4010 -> 0.97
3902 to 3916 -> 1.50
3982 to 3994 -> 0.63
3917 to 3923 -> 0.96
